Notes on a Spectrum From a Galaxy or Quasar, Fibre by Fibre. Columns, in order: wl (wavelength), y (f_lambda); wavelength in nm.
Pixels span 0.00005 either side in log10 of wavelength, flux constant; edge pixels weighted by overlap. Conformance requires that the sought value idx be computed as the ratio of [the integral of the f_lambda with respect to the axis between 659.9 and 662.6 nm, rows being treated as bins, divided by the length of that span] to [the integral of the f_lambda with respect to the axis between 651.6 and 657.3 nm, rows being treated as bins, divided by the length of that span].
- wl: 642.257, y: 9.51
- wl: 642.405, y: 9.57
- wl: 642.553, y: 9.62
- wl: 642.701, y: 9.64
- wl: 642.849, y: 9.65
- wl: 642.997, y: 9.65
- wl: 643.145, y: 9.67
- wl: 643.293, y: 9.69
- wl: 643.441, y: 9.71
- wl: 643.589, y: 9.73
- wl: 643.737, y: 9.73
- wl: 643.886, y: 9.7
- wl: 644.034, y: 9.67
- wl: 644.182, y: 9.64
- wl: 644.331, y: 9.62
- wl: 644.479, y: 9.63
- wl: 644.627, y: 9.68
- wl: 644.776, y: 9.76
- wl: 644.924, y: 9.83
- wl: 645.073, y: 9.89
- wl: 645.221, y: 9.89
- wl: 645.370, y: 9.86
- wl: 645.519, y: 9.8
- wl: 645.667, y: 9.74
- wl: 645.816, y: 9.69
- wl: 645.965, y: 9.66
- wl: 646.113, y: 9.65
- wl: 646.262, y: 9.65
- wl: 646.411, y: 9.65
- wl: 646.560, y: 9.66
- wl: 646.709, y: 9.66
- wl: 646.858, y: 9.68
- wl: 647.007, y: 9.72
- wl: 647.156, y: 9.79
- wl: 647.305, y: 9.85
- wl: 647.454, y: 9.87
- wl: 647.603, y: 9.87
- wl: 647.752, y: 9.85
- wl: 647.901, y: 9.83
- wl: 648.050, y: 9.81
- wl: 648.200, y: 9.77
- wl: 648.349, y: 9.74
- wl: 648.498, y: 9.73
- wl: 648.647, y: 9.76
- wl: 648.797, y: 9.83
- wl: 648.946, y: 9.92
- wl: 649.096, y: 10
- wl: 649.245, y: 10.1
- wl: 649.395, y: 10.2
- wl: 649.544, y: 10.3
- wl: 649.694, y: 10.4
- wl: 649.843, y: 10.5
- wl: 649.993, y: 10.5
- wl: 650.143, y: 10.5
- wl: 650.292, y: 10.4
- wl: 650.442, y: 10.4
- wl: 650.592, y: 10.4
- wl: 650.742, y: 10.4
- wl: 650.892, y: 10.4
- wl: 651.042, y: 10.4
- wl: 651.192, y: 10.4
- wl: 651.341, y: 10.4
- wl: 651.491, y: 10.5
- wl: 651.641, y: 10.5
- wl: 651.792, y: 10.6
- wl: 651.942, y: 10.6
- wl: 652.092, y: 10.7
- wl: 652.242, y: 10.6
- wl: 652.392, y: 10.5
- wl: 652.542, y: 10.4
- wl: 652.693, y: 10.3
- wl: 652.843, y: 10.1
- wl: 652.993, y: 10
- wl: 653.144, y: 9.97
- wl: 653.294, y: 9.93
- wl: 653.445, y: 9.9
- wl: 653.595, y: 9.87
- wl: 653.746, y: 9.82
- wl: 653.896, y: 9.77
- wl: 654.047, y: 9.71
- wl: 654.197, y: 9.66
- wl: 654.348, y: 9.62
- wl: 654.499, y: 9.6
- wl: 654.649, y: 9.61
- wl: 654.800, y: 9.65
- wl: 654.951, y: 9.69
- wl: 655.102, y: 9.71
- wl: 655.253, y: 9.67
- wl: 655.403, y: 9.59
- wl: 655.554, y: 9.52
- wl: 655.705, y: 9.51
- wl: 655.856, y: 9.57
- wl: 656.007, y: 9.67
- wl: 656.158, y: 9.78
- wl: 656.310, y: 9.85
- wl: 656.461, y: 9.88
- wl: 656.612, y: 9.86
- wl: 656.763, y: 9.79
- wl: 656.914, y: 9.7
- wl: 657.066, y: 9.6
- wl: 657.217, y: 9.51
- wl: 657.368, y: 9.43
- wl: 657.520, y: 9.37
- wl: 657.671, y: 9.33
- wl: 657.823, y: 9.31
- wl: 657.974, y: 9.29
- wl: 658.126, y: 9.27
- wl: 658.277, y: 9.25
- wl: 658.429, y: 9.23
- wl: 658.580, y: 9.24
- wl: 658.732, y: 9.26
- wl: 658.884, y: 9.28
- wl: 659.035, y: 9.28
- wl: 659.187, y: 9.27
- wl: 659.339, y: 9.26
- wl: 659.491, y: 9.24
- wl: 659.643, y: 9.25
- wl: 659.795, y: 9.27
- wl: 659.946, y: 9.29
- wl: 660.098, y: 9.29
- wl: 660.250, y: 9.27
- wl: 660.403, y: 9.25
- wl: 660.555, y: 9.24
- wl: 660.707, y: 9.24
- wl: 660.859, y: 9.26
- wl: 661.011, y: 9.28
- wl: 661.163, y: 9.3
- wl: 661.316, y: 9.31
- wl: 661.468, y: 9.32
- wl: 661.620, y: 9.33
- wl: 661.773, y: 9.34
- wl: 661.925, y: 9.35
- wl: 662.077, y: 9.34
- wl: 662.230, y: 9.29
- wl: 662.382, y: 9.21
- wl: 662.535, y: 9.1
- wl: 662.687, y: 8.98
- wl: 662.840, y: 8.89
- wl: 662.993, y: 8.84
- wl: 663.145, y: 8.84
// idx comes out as 0.94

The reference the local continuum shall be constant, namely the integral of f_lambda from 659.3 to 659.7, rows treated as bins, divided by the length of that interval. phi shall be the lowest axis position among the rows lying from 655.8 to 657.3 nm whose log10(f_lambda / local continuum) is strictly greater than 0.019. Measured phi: 656.007 nm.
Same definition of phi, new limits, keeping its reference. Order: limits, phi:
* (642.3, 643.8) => 643.145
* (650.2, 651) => 650.292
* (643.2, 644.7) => 643.293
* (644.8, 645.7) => 644.924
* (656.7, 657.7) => 656.763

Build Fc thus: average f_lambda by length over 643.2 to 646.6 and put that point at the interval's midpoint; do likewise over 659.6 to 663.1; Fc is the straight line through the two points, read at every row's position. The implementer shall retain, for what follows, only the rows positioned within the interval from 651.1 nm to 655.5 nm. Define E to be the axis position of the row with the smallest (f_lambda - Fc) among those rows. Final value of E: 654.499 nm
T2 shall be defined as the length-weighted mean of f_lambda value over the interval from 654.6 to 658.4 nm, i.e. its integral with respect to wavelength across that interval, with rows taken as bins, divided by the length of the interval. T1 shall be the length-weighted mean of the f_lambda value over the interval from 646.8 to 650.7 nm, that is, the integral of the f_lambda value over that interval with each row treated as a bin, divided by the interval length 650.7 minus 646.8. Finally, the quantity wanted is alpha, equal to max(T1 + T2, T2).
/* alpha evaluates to 19.6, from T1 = 10.0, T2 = 9.6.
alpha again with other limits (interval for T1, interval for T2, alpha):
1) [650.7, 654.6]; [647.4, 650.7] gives 20.3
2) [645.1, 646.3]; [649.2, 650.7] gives 20.1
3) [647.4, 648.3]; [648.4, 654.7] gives 20.0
